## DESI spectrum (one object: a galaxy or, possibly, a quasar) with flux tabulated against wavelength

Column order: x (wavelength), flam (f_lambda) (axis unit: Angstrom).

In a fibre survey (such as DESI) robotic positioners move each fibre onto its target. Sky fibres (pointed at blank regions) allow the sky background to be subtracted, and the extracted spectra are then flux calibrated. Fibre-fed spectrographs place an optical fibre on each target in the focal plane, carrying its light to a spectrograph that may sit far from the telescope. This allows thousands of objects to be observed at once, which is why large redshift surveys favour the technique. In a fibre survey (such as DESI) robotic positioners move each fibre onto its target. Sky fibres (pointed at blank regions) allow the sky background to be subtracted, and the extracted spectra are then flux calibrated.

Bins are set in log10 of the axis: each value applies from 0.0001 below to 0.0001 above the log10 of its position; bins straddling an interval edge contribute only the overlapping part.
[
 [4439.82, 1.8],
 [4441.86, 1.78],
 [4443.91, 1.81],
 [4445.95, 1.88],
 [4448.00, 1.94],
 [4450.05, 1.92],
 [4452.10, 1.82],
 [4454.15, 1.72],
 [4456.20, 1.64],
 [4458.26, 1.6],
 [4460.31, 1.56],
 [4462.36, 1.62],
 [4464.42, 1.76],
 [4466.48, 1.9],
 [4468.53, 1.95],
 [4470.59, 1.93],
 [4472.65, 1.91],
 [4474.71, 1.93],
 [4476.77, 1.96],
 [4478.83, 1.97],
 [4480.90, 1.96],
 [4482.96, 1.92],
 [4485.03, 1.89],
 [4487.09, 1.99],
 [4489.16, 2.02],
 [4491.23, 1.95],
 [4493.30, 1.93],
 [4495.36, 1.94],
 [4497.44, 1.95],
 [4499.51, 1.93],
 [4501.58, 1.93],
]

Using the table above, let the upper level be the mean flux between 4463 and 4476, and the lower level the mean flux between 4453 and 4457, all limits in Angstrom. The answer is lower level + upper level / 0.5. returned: 5.47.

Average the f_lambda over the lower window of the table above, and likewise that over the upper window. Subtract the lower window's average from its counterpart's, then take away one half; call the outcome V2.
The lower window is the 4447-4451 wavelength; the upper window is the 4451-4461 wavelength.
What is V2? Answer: -0.76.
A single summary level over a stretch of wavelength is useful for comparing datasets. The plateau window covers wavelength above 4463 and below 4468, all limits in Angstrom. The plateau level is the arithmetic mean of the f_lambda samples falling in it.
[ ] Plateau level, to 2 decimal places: 1.83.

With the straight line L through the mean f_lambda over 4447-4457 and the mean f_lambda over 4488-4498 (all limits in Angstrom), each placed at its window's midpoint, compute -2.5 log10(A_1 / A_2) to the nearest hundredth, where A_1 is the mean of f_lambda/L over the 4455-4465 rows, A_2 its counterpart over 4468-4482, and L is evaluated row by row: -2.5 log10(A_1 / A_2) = 0.16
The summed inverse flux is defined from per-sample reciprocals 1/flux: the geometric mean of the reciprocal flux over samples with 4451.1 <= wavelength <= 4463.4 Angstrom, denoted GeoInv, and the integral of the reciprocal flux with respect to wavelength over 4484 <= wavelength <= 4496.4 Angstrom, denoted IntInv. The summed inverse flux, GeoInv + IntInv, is 6.96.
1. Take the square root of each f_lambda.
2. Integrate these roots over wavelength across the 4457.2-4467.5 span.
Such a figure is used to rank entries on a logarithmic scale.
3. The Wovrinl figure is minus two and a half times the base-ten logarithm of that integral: -2.81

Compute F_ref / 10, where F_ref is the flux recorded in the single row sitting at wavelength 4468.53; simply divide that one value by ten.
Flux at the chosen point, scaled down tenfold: 0.195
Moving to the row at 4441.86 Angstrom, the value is 0.178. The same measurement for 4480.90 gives 0.196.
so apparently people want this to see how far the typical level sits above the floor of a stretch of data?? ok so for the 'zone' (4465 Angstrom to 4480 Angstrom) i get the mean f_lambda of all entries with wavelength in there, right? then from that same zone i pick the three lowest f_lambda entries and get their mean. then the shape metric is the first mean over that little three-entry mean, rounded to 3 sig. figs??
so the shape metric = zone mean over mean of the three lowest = 1.01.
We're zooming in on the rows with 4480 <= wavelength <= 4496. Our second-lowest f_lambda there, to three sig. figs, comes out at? 1.92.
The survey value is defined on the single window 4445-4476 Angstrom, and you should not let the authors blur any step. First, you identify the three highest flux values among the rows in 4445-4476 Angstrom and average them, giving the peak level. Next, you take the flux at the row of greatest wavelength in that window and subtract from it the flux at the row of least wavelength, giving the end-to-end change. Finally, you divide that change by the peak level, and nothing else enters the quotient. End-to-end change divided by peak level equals 0.026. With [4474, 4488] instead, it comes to 0.030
